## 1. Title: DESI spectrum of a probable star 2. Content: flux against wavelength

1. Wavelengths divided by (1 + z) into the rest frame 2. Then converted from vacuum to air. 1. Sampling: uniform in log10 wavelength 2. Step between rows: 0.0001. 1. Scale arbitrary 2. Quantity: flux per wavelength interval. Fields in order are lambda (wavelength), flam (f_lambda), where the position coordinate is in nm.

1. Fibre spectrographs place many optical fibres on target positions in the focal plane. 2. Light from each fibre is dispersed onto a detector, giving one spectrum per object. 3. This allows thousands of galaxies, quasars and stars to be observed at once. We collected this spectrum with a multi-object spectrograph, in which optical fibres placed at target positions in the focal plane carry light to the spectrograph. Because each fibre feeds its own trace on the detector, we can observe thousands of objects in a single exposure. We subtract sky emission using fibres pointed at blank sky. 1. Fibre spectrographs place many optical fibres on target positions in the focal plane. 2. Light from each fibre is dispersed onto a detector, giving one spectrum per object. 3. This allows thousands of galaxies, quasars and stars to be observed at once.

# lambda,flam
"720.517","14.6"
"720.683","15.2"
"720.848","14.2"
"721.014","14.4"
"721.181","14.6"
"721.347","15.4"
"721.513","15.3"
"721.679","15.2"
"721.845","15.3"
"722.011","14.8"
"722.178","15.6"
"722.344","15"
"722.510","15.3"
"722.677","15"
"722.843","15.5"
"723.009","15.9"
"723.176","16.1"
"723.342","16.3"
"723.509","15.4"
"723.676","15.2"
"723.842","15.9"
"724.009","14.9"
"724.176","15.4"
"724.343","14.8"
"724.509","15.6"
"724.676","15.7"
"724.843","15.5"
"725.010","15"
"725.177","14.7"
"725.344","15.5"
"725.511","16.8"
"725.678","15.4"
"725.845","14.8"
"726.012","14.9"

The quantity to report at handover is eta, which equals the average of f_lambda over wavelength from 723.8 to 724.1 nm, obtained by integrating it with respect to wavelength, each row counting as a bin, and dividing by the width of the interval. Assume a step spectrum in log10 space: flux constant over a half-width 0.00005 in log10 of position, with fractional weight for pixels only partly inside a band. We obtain 15.3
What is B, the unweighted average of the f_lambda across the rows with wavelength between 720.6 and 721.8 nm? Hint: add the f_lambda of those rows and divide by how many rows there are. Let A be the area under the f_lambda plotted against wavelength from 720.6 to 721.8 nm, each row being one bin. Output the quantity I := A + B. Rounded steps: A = 17.9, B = 14.9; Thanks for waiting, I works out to 32.8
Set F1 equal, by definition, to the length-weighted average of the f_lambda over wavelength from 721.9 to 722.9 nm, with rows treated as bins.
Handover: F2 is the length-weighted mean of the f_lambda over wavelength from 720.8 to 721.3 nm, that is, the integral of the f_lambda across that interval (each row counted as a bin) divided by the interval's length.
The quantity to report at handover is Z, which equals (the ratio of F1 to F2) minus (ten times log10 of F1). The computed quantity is -10.8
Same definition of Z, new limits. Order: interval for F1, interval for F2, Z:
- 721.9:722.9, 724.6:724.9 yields -10.8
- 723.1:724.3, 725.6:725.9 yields -10.9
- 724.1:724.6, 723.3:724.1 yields -10.9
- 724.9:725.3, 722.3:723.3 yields -10.8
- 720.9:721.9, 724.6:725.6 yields -10.8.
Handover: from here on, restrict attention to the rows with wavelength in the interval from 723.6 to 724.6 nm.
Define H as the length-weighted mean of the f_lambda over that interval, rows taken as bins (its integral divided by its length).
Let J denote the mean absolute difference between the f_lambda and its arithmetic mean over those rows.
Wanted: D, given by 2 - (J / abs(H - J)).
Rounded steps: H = 15.31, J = 0.33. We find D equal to 1.98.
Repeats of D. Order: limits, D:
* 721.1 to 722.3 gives 1.98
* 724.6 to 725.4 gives 1.98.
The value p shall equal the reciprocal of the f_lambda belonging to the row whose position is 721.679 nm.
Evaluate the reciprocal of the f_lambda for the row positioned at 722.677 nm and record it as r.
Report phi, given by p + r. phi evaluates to 0.132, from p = 0.0658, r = 0.0667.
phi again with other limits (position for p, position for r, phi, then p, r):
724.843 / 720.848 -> 0.135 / 0.0645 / 0.0704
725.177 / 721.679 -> 0.134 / 0.0680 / 0.0658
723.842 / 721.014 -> 0.132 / 0.0629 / 0.0694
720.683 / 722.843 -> 0.130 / 0.0658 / 0.0645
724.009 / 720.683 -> 0.133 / 0.0671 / 0.0658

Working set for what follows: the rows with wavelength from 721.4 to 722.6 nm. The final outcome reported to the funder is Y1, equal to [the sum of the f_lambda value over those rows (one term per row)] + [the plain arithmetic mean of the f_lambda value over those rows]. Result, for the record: 122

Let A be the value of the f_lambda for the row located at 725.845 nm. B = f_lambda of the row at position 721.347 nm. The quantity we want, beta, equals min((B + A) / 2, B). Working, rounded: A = 14.8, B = 15.4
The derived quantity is 15.1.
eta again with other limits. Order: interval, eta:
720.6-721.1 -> 14.6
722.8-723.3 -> 15.9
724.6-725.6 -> 15.5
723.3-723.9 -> 15.6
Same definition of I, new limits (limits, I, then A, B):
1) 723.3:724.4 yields 32.3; 16.9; 15.4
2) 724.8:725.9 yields 32.3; 16.9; 15.4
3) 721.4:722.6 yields 33.5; 18.3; 15.2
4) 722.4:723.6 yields 34.4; 18.7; 15.6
